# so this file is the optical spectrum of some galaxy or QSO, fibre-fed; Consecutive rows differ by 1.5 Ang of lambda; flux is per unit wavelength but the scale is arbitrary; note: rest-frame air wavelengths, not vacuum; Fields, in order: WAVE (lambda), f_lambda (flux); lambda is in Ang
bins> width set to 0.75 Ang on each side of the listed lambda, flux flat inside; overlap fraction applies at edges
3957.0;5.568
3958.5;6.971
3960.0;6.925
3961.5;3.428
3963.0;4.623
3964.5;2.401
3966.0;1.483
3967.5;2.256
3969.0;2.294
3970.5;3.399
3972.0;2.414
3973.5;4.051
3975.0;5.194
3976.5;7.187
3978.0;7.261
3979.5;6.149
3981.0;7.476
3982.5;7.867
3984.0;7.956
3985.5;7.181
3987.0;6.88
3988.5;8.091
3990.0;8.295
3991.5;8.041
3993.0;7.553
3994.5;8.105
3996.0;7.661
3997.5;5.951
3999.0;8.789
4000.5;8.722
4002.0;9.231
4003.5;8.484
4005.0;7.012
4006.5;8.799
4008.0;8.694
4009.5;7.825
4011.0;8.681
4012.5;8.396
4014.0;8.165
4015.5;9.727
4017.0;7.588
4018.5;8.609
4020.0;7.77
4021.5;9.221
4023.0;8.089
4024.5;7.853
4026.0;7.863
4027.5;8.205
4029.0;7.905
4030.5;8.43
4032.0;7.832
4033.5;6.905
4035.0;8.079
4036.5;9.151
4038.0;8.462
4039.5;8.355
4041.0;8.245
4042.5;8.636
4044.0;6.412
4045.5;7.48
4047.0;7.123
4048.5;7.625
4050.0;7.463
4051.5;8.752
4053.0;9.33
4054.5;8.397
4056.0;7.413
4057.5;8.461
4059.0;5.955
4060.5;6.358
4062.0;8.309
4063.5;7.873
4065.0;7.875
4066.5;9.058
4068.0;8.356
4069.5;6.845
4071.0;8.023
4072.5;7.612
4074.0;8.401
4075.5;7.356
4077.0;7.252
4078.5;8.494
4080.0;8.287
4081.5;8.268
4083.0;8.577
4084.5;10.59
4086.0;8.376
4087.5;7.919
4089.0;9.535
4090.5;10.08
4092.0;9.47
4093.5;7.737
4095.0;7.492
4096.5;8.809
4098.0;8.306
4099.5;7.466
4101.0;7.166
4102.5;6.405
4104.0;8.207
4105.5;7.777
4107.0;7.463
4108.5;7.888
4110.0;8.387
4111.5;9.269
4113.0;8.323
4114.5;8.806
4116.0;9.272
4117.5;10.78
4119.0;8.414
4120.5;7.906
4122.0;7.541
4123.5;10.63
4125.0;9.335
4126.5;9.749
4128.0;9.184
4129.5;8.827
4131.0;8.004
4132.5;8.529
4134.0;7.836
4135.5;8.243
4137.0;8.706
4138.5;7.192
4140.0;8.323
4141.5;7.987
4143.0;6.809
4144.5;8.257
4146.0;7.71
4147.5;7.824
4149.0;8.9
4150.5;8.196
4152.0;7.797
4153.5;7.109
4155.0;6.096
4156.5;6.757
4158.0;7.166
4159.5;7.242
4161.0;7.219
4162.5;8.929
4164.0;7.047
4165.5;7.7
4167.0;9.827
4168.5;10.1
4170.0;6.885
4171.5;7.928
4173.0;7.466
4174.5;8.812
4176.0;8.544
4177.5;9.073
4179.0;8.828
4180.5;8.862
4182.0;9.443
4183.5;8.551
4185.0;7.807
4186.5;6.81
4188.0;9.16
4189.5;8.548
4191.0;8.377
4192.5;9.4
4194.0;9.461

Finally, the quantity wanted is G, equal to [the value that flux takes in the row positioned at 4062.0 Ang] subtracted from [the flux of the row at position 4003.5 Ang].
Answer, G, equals 0.2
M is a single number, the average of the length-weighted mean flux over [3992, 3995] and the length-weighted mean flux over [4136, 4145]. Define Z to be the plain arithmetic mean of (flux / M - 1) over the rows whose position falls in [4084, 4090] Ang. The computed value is 0.16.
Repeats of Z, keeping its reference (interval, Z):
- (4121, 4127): 0.19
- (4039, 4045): 0.01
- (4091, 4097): 0.07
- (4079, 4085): 0.14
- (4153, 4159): -0.14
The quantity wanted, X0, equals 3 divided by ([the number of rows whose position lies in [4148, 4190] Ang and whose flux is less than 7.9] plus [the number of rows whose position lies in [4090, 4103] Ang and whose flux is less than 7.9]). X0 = 0.17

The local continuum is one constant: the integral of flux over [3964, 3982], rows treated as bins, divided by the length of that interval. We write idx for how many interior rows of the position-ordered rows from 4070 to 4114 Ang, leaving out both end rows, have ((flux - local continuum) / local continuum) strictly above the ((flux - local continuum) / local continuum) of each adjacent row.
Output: 7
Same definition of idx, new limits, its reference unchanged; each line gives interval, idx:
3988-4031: 10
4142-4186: 9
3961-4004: 8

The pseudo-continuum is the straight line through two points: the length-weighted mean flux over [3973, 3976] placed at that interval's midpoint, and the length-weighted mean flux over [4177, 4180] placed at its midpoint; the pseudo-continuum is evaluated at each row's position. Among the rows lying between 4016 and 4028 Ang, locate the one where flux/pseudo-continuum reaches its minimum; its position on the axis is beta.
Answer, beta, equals 4017.0 Ang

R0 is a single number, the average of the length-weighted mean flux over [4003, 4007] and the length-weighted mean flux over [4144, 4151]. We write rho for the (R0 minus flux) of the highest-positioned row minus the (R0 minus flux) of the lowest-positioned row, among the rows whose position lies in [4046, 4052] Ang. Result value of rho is -2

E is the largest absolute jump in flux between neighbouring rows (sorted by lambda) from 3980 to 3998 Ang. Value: 1.7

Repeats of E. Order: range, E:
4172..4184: 1.3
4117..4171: 3.2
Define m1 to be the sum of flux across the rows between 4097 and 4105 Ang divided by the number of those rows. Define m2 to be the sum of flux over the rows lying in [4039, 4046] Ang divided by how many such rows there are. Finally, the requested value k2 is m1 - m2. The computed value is -0.3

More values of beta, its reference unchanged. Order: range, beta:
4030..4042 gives 4033.5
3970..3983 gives 3972.0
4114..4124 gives 4122.0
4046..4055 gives 4047.0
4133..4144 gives 4143.0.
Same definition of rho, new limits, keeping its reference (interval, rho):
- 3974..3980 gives -1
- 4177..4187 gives 2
